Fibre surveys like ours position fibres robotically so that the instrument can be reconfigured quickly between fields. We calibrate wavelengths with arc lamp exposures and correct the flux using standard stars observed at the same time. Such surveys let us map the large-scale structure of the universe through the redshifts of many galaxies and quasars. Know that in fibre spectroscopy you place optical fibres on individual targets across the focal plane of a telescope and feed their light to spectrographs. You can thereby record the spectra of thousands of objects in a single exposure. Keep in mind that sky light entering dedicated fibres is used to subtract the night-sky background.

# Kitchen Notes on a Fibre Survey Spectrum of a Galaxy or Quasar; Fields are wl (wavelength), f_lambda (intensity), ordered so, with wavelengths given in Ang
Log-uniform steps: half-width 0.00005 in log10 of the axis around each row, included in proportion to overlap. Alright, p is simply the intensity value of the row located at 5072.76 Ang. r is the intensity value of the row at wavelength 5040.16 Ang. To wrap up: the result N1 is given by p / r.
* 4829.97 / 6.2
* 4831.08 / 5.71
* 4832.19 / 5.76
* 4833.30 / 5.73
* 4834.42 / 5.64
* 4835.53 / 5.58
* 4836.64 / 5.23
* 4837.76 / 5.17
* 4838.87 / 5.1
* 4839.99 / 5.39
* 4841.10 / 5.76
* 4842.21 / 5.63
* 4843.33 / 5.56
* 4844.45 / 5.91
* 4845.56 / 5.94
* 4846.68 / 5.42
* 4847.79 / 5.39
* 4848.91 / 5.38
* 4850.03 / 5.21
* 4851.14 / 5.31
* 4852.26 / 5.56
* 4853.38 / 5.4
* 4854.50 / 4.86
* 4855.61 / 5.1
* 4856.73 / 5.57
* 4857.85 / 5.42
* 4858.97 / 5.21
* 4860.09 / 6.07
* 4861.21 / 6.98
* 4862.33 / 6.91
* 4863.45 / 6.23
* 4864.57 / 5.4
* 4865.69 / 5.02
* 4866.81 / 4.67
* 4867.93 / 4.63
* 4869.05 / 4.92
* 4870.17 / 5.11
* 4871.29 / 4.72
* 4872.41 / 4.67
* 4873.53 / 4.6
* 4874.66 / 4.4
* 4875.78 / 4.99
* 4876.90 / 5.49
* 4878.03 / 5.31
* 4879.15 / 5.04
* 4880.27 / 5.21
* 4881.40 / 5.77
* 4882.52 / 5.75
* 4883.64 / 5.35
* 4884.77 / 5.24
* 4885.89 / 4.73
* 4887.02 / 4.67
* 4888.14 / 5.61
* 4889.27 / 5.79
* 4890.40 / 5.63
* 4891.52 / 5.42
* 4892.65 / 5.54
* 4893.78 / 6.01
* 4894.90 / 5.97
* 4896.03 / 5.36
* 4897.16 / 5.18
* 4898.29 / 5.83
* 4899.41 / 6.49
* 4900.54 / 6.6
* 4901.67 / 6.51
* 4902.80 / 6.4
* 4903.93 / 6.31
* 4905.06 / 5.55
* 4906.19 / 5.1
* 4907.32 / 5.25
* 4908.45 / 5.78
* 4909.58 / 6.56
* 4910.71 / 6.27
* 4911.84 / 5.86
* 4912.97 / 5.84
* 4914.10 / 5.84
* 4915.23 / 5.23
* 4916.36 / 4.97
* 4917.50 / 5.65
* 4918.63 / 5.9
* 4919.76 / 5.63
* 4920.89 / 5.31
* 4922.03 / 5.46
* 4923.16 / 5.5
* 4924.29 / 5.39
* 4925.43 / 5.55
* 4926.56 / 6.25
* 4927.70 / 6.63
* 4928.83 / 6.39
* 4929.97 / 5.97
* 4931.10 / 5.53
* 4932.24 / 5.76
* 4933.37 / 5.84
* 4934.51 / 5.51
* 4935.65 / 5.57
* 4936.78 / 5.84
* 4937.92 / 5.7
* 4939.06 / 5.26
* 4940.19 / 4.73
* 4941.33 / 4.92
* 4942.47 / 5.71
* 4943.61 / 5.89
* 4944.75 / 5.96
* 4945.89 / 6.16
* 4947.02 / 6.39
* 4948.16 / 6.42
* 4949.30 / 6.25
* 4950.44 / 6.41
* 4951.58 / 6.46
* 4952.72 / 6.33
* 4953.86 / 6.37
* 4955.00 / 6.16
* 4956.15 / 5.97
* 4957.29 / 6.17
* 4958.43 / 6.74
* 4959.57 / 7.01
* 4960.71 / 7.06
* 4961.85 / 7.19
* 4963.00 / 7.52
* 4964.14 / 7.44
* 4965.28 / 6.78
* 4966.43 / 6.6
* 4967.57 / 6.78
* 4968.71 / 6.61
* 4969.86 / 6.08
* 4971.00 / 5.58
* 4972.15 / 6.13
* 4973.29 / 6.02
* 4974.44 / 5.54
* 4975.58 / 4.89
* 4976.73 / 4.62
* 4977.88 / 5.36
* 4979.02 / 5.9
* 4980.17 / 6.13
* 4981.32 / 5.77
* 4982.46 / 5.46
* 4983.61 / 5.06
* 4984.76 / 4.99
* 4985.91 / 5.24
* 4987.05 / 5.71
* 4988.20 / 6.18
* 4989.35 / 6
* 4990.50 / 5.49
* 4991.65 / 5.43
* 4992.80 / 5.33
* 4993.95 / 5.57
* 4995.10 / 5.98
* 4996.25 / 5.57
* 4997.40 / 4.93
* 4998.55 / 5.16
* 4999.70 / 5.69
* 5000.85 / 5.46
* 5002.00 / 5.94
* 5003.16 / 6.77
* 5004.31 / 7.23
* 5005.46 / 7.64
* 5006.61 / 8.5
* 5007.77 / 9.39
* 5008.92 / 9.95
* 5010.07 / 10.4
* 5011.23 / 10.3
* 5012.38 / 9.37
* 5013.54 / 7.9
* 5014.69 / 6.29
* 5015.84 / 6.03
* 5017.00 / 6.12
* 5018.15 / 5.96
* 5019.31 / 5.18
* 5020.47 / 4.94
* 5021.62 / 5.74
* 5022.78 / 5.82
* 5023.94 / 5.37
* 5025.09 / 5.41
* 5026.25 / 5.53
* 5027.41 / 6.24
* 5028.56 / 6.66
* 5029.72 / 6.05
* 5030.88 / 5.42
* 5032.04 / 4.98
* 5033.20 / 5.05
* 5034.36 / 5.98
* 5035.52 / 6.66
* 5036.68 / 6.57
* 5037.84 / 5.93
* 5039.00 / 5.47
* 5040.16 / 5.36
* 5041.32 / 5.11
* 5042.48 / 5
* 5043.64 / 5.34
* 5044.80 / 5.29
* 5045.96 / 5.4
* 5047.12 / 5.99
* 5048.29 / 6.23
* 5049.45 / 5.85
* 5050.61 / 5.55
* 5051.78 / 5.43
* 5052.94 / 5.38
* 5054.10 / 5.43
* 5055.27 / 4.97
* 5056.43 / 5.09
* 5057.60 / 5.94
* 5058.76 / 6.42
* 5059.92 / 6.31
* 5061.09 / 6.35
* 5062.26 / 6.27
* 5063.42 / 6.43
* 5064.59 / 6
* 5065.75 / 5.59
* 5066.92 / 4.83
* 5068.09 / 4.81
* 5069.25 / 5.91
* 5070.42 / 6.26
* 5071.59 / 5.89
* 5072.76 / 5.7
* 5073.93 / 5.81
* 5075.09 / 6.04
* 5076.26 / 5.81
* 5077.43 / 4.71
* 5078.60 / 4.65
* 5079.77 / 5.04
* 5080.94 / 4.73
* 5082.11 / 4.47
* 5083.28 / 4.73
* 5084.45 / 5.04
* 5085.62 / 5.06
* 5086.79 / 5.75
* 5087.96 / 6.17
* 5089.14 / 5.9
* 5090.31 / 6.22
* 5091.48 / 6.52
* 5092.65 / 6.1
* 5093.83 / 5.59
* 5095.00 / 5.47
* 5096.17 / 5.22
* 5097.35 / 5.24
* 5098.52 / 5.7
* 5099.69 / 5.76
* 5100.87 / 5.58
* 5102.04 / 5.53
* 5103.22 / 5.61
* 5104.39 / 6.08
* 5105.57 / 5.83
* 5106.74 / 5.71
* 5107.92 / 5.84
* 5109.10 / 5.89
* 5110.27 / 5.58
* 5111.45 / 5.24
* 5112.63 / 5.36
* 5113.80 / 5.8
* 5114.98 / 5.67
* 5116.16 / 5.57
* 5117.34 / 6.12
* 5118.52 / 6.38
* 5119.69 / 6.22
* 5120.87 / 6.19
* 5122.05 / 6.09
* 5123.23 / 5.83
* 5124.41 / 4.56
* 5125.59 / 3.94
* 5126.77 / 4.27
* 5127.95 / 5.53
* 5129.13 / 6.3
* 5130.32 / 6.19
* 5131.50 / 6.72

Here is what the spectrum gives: 1.1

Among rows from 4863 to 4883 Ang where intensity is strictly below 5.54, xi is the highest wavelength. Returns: 4880.27 Ang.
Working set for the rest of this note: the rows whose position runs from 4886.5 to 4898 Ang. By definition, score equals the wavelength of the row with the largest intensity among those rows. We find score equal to 4893.78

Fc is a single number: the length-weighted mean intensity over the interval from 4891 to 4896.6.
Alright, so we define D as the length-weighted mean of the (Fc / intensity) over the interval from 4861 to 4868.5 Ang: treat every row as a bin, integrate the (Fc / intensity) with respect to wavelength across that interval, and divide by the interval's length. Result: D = 1.03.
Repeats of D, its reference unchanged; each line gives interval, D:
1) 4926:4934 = 0.94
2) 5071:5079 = 1.03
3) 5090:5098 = 0.99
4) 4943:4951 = 0.91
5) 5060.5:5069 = 0.99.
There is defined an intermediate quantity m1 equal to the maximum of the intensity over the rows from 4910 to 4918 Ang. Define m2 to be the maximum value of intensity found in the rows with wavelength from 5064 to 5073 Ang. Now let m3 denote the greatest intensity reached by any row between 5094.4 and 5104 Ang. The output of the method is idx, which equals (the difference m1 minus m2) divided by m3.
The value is 0.00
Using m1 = 6.27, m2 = 6.26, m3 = 5.76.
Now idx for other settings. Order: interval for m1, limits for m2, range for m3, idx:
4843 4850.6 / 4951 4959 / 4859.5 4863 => -0.11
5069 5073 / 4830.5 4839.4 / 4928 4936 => 0.08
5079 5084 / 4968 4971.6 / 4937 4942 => -0.28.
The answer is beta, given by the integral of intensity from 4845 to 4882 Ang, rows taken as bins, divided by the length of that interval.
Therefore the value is 5.33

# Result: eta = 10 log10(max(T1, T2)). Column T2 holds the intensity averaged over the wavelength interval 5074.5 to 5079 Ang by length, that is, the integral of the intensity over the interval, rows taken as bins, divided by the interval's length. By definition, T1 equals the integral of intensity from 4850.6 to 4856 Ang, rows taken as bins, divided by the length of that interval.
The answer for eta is 7.27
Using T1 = 5.25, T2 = 5.3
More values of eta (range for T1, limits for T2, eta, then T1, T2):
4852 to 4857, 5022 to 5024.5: 7.48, 5.27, 5.6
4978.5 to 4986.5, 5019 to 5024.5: 7.41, 5.51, 5.4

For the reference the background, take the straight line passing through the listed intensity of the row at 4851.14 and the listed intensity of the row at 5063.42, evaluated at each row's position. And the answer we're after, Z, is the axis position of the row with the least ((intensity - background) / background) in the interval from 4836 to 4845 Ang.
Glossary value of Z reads 4838.87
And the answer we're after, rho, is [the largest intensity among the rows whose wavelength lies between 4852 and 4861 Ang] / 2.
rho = 3.0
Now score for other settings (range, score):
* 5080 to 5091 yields 5090.31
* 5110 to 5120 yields 5118.52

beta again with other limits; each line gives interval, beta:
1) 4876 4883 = 5.40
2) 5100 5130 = 5.63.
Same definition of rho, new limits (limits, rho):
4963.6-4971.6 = 3.7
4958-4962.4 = 3.6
